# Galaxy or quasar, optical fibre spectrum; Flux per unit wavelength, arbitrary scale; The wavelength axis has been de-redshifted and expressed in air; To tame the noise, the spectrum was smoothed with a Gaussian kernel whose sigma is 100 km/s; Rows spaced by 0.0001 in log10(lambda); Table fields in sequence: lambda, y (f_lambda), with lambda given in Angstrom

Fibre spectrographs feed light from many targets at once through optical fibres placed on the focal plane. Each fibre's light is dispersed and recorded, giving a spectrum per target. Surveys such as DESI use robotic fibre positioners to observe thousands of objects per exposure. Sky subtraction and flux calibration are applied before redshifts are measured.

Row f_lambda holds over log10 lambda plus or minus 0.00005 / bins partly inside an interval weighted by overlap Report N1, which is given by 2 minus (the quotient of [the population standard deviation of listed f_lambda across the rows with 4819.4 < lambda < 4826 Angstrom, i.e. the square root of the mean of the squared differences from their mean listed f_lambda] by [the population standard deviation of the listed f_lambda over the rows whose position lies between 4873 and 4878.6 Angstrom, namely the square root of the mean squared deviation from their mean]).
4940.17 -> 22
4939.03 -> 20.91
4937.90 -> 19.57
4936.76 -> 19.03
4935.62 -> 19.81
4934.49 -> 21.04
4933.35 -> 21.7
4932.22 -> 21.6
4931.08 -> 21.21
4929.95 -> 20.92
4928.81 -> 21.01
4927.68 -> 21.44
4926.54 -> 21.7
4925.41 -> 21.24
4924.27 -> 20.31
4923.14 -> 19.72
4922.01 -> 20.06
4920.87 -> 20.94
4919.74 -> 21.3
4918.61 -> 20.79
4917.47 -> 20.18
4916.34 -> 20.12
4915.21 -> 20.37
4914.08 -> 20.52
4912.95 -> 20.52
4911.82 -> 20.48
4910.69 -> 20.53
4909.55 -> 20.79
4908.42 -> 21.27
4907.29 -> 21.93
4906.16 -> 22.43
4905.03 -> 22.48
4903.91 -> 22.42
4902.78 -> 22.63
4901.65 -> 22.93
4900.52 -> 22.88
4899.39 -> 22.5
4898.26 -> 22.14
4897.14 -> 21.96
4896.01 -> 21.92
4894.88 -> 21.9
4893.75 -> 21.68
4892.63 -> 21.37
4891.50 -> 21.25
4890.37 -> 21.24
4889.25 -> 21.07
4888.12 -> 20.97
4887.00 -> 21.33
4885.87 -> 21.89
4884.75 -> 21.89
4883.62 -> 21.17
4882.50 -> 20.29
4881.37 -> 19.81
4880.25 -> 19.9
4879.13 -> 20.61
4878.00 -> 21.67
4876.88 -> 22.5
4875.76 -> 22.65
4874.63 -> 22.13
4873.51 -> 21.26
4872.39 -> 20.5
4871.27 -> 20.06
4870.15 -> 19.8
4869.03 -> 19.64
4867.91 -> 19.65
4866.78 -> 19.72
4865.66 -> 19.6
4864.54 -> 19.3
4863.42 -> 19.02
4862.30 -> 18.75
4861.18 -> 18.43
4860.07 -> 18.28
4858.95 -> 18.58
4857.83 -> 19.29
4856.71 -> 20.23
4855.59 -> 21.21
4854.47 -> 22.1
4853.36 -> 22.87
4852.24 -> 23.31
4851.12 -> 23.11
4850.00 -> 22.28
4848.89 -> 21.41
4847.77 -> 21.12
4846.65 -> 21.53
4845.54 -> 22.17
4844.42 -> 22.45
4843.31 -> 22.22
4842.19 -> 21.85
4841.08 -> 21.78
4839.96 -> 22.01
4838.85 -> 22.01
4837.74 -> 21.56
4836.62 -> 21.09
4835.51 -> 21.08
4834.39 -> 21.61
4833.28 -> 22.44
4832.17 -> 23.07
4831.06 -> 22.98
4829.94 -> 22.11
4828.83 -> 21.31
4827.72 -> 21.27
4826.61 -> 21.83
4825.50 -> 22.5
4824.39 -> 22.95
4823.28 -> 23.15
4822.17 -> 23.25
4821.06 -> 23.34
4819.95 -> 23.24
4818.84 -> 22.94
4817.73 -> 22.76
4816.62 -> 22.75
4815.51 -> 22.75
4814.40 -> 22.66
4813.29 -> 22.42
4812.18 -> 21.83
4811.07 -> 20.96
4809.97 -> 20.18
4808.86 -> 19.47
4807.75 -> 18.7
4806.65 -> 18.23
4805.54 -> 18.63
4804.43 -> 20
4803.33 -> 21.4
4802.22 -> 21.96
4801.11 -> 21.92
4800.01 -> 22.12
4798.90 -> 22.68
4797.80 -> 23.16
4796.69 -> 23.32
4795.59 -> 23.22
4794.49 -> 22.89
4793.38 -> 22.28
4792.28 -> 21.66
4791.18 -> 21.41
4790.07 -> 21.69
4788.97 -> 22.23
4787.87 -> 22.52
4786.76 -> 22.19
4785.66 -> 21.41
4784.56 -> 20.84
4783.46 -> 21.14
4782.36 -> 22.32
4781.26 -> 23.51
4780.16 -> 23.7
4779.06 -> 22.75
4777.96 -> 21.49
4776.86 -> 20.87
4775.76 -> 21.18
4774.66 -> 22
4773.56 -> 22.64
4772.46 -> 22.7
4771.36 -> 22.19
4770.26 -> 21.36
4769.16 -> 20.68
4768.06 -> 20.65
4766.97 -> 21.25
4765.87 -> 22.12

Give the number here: 1.5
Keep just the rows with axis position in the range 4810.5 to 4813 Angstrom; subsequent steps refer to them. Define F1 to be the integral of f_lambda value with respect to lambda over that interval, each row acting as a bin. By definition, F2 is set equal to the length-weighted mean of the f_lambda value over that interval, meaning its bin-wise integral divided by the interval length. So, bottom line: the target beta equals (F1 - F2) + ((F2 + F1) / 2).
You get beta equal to 70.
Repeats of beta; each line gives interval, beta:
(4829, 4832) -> 90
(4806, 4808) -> 46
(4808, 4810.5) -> 64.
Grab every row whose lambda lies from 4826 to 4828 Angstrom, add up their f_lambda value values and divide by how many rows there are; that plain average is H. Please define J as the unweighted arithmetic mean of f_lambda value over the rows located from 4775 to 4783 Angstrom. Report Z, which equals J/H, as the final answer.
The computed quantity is 1.03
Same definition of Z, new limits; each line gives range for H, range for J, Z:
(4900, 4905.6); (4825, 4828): 0.96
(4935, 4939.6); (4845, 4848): 1.09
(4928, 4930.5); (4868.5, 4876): 1.00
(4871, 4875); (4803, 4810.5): 0.93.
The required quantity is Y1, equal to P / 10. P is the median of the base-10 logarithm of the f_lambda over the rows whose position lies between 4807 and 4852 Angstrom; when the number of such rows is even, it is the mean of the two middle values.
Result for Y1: 0.135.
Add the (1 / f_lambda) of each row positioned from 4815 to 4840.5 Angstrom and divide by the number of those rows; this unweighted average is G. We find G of 0.0448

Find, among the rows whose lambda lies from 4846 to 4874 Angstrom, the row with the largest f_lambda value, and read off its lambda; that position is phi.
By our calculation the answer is 4852.24 Angstrom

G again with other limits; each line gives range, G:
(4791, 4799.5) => 0.0443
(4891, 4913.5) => 0.0459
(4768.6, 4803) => 0.0452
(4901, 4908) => 0.0445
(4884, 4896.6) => 0.0465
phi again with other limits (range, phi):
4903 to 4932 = 4905.03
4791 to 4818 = 4796.69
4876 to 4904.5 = 4901.65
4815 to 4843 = 4821.06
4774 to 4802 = 4780.16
